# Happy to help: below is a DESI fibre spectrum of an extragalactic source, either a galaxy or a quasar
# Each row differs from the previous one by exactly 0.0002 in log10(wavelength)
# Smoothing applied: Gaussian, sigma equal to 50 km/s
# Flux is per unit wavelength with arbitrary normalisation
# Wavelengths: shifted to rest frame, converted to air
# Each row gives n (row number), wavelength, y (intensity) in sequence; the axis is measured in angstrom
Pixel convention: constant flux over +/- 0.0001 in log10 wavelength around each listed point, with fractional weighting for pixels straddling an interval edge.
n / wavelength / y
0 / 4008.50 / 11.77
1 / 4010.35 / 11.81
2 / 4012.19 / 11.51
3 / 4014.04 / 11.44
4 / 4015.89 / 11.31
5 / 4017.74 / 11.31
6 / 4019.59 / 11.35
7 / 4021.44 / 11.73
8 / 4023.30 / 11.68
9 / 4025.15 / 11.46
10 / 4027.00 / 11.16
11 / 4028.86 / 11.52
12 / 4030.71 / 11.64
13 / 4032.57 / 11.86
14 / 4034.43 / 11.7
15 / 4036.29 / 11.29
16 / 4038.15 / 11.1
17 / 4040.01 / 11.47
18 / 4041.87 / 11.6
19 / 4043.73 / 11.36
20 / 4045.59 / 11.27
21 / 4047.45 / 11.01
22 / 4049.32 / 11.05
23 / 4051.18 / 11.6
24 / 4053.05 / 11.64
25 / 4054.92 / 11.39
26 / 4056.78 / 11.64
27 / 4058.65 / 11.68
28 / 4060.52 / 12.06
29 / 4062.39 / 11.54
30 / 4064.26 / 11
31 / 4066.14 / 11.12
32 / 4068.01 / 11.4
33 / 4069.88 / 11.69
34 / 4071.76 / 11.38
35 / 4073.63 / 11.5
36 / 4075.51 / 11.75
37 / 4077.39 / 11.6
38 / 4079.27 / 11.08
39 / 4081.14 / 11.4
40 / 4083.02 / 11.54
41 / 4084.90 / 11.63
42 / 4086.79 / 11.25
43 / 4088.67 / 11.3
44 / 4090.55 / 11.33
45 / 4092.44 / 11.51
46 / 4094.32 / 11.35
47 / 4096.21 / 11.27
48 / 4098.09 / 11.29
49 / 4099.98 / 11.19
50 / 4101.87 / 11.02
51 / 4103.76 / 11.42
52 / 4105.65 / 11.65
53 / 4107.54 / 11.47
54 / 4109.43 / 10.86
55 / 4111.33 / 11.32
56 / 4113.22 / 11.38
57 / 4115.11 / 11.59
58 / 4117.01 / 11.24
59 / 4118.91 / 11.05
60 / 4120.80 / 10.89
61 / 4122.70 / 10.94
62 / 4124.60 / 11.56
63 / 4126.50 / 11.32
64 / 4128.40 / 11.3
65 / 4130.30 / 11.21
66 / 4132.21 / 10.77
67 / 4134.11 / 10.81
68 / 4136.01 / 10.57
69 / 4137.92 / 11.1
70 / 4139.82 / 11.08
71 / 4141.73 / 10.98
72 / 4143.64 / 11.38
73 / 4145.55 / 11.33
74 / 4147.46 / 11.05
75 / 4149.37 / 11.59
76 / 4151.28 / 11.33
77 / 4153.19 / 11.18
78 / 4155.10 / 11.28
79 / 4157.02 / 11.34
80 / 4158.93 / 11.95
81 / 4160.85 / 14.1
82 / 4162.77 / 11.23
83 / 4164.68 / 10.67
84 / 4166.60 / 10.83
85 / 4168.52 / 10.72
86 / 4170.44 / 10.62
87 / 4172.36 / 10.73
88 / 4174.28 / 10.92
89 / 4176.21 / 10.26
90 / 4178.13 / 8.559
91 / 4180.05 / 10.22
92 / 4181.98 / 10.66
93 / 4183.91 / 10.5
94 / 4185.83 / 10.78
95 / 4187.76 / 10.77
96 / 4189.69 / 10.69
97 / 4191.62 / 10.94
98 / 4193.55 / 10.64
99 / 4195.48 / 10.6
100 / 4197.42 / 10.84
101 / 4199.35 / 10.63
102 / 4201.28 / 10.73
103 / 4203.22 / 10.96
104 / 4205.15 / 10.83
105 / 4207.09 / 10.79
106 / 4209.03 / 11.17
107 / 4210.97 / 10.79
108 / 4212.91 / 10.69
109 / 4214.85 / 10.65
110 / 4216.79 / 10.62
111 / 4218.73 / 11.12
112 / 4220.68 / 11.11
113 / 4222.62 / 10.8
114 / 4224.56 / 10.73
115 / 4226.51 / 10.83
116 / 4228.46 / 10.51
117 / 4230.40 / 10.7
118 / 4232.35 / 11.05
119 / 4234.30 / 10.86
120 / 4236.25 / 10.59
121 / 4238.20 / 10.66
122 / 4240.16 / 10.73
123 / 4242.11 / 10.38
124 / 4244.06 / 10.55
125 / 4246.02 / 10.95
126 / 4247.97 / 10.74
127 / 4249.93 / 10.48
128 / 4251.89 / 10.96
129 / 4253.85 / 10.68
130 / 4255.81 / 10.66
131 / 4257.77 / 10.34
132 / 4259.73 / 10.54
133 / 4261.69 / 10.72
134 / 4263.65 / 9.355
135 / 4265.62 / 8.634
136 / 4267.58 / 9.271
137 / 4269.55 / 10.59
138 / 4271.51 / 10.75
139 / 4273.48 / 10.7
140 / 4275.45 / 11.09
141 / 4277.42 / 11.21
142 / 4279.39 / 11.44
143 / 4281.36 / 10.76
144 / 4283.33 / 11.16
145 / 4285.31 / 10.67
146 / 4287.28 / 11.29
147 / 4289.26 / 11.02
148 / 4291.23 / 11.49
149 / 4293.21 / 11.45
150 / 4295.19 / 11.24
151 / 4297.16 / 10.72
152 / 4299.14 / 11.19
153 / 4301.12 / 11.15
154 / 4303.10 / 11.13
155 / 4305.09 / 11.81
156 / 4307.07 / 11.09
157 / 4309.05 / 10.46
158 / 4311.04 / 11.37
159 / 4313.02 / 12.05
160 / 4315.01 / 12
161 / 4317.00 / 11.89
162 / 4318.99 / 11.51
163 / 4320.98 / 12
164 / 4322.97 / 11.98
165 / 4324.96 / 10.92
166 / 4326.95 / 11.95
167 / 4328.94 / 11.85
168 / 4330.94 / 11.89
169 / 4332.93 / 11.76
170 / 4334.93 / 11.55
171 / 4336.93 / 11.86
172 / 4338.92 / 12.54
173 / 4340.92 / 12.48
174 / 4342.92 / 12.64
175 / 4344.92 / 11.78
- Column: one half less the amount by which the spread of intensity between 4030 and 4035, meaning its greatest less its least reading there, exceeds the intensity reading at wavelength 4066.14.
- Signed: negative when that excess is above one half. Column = 11.4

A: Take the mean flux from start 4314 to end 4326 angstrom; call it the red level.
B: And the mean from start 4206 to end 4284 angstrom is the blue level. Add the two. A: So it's 22.4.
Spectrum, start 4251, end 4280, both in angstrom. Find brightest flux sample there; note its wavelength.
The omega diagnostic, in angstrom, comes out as 4279.39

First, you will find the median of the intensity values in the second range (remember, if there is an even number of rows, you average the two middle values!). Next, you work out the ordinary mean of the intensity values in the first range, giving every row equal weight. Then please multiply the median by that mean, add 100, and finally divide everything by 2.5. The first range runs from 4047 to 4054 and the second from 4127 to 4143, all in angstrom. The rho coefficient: 90.0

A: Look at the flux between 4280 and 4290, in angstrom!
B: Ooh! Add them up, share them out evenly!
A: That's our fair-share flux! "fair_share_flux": 11.0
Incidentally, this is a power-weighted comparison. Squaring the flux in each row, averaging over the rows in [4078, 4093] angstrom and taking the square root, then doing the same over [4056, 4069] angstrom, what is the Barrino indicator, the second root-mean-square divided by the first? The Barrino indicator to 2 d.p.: 1.01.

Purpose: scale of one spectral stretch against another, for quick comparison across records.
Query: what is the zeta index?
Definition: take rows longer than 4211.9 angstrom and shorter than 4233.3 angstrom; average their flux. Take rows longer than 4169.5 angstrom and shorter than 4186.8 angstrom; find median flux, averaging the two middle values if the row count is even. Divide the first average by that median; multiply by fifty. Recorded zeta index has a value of 50.9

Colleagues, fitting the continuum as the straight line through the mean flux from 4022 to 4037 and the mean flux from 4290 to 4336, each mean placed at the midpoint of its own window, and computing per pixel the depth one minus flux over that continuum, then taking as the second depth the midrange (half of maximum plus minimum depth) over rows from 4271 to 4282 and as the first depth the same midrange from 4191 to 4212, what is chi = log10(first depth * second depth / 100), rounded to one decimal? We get -4.7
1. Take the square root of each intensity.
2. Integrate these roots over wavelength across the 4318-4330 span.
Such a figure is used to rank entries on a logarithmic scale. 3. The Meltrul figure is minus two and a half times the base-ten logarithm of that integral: -4.03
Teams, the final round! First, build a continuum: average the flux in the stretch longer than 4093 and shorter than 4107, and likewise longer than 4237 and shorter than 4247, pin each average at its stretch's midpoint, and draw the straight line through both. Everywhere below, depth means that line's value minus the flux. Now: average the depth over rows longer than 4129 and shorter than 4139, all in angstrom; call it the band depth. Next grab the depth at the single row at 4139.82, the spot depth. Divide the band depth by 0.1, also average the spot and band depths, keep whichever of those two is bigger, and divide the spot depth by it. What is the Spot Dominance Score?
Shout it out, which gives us 0.02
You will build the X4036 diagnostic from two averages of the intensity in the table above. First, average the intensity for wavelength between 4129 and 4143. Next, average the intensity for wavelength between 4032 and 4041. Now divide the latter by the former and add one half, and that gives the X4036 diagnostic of 1.55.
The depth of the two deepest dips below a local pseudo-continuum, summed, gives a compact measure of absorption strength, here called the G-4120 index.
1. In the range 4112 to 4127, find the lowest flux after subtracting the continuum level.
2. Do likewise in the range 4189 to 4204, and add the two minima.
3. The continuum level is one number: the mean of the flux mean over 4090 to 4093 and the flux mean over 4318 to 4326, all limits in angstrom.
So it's -1.5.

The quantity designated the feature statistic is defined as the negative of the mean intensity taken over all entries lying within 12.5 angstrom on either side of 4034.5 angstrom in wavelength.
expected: -11.5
